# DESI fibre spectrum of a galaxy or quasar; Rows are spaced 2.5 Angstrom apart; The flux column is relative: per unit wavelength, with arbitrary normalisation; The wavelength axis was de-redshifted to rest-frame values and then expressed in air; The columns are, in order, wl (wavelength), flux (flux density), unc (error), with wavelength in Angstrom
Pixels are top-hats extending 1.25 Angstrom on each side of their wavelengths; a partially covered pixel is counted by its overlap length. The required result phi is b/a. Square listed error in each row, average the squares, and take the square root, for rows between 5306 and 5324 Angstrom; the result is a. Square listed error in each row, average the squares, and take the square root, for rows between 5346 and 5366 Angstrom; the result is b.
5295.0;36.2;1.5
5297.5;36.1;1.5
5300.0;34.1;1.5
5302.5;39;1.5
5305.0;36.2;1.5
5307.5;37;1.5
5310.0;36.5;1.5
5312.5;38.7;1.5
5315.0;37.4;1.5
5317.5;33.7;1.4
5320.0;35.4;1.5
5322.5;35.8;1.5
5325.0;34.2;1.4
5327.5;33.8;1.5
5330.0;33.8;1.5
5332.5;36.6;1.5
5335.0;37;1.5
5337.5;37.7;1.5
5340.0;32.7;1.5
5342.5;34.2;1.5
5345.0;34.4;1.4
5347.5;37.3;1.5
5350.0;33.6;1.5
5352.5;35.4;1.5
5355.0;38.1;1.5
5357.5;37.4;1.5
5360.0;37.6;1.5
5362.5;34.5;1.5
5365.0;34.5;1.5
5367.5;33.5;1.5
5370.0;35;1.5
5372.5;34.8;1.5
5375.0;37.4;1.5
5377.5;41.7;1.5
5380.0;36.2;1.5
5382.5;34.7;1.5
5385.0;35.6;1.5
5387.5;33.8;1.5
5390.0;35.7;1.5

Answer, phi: 1.01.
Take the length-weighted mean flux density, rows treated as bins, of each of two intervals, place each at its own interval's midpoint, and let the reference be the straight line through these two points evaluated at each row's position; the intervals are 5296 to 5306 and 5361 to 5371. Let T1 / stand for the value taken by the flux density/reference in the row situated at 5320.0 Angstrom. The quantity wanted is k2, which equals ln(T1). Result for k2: -0.01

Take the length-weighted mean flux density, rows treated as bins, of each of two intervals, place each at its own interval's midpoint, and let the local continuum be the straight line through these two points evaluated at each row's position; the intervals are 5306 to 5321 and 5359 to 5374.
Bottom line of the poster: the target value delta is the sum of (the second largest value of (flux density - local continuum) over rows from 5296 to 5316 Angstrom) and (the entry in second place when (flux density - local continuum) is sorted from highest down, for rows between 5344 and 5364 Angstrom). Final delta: 4.6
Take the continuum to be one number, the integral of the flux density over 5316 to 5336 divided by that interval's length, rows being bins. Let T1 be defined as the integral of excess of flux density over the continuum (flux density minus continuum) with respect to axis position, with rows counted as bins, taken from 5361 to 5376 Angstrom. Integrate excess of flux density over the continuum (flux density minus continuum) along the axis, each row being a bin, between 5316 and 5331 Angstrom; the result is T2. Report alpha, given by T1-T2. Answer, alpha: 7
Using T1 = -1.3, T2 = -8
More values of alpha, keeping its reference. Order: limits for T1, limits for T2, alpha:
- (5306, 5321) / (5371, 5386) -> -4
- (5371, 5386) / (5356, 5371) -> 19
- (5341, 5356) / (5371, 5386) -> -20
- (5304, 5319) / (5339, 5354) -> 28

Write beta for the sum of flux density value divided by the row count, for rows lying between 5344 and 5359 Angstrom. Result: 36.0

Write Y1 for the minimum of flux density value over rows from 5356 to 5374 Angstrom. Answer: 33.5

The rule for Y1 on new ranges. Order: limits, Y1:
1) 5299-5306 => 34.1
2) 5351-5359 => 35.4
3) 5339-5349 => 32.7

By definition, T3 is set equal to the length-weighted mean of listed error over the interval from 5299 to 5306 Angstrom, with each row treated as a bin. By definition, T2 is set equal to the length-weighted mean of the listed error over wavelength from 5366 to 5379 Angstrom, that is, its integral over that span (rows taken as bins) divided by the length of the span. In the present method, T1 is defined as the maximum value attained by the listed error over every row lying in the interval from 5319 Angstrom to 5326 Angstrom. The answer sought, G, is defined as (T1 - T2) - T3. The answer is -1.50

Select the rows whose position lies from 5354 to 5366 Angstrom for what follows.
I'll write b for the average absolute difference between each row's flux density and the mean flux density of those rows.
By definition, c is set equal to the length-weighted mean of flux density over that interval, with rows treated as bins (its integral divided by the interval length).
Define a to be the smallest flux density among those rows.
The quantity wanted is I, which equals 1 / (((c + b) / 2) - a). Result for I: -0.0644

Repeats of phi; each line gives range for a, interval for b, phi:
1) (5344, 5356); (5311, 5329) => 0.99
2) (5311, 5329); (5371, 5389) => 1.02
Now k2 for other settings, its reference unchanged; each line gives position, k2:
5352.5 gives 0.02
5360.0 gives 0.08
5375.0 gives 0.09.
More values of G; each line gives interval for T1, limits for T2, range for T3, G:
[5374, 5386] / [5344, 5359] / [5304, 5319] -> -1.47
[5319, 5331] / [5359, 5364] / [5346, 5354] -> -1.50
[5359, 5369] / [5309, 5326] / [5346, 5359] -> -1.47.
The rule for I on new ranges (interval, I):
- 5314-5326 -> -0.0644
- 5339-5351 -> -0.0672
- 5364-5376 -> -0.0644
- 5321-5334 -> -0.0633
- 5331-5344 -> -0.0713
